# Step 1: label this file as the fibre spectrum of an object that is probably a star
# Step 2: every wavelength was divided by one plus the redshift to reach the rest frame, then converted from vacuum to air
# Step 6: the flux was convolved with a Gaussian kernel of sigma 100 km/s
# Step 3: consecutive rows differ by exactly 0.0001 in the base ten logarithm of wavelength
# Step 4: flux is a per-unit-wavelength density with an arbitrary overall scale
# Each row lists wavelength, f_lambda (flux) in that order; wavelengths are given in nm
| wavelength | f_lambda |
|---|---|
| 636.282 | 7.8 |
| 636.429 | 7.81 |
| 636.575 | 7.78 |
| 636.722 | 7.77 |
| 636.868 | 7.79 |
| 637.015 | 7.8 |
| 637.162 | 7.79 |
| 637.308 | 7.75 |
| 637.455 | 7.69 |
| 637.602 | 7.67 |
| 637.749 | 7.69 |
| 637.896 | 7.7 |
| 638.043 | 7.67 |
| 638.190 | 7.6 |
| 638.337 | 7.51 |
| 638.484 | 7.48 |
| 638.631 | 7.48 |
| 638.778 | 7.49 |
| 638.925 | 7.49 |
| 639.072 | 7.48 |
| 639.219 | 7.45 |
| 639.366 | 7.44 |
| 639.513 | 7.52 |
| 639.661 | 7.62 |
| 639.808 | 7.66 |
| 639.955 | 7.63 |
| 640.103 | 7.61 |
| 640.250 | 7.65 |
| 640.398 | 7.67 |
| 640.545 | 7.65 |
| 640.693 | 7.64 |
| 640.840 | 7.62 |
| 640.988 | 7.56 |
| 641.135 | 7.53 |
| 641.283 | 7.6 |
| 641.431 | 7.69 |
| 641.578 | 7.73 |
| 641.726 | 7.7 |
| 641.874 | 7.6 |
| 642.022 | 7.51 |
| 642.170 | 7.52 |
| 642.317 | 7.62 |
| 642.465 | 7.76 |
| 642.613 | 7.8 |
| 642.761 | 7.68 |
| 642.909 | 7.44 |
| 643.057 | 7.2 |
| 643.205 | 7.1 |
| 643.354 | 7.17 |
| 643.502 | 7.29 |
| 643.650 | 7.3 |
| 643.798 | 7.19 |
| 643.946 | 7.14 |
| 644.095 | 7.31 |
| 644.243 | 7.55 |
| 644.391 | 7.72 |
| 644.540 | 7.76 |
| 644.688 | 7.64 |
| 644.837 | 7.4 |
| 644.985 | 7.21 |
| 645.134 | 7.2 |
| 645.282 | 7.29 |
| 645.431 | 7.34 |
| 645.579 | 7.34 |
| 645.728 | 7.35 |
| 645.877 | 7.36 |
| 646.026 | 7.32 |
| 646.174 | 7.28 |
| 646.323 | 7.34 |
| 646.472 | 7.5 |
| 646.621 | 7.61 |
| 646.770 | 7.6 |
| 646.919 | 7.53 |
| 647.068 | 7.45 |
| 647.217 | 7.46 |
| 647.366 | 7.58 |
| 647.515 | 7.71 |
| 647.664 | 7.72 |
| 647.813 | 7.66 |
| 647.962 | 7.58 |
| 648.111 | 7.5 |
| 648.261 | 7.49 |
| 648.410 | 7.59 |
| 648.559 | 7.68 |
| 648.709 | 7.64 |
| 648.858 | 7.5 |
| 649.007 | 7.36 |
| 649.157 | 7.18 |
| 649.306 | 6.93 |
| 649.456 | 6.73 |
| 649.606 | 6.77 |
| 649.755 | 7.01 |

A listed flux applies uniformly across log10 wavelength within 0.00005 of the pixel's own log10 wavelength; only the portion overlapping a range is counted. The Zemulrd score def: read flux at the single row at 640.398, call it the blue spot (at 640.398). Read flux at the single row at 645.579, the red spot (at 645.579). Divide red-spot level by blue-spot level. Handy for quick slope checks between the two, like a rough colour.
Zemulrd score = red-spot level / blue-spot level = 0.96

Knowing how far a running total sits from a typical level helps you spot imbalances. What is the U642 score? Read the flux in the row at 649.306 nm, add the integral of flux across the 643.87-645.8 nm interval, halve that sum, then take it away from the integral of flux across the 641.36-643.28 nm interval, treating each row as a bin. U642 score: 3.9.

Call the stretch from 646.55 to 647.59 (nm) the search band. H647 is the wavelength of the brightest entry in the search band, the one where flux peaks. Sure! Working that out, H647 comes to 647.515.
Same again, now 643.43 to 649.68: 644.540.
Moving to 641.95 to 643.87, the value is 642.613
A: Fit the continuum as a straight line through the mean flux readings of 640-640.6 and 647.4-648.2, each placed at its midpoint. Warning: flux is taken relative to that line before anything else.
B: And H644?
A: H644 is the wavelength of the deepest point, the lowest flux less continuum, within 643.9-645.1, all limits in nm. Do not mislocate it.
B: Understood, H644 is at 643.946 nm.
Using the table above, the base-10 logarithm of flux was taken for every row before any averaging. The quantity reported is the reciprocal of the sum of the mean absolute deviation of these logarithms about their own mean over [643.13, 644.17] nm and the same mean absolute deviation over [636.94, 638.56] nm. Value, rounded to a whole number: 115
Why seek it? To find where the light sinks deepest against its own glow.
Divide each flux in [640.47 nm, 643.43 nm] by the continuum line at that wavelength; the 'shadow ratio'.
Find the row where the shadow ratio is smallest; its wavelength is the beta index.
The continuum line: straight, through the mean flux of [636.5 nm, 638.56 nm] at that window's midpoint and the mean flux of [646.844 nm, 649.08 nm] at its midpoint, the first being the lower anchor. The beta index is 643.205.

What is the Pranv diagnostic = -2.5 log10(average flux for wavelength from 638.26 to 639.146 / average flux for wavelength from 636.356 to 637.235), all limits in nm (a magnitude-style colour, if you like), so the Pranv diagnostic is 0.04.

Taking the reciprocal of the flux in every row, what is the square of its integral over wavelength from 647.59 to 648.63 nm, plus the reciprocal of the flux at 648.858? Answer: 0.152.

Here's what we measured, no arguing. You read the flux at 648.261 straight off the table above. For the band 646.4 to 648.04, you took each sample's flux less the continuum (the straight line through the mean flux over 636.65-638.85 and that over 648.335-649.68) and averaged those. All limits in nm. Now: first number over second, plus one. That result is 30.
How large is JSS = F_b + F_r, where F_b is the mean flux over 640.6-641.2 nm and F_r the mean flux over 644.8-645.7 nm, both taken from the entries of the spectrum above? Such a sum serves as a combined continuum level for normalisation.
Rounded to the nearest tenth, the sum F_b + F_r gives 14.9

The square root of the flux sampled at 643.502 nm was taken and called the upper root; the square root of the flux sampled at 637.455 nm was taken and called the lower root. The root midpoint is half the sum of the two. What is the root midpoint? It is 2.74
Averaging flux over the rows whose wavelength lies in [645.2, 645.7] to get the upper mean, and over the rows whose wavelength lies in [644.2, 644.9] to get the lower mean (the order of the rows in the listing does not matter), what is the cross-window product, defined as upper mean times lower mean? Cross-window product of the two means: 55.8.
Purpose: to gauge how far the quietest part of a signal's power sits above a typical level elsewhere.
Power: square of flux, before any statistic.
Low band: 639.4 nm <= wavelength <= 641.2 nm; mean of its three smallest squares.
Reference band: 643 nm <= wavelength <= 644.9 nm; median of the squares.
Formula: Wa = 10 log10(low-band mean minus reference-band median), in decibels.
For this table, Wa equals 5.5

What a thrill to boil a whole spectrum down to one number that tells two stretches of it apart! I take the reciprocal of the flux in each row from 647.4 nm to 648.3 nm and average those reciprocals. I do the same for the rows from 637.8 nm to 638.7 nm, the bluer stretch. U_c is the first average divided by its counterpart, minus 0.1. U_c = 0.90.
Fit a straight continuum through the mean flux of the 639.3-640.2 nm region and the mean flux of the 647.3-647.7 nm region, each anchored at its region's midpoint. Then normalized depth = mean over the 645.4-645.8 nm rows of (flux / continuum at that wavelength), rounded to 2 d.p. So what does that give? 0.96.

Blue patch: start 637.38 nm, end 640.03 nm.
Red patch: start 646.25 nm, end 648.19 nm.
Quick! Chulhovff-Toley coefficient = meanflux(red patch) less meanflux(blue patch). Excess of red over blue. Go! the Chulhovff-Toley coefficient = -0.01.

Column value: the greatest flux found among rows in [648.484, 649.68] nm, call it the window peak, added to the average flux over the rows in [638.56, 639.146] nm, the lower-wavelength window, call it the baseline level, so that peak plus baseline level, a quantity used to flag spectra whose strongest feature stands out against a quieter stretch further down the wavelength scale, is 15.2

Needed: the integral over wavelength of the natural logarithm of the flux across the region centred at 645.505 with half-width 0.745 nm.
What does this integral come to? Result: 2.96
